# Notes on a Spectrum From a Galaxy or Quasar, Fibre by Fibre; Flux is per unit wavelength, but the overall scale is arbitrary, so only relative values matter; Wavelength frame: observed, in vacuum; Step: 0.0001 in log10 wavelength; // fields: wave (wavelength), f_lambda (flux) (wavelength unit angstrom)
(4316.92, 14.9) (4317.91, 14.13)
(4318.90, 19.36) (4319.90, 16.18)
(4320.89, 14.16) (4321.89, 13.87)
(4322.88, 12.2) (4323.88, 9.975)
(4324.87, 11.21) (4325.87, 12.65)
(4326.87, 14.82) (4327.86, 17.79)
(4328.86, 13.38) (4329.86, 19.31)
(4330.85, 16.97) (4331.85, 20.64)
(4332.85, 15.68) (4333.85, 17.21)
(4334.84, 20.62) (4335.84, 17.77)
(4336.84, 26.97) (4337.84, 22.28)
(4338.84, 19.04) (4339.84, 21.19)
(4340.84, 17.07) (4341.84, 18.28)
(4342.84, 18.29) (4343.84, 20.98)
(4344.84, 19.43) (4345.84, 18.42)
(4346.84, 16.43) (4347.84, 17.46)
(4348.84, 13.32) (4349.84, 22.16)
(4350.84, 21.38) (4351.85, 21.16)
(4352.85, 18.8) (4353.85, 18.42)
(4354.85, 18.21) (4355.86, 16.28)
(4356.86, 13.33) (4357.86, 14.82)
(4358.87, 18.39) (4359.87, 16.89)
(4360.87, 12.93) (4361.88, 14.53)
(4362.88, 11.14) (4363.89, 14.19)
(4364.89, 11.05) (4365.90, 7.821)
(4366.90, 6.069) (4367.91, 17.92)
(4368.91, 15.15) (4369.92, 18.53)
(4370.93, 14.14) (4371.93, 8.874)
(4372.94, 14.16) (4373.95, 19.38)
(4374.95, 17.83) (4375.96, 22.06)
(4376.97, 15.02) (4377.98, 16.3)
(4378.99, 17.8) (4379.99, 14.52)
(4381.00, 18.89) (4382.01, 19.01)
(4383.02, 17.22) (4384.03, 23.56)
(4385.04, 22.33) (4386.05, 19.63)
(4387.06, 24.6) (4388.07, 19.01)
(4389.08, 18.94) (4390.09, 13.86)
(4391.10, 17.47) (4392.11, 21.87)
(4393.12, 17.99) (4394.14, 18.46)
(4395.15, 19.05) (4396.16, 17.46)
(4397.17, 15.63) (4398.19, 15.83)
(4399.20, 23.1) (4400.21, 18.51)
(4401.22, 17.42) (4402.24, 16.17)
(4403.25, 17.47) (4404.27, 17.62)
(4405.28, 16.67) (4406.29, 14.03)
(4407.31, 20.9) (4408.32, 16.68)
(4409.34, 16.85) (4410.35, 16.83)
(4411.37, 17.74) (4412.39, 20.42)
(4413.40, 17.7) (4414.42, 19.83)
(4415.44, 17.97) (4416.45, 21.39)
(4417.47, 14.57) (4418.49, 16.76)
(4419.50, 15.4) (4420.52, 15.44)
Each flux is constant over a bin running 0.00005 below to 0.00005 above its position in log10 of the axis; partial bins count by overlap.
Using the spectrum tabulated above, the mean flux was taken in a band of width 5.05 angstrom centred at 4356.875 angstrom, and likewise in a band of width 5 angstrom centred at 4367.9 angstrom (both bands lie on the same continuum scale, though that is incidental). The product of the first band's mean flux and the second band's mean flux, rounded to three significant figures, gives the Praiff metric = 212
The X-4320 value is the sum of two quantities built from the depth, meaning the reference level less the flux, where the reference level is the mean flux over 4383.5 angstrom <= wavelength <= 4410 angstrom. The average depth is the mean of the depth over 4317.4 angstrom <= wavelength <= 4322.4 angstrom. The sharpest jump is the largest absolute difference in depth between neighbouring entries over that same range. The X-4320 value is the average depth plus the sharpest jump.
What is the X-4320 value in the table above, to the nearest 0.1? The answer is 8.2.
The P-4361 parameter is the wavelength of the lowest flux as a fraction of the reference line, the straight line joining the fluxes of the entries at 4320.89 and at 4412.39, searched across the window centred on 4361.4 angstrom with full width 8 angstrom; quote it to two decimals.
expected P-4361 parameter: 4364.89 angstrom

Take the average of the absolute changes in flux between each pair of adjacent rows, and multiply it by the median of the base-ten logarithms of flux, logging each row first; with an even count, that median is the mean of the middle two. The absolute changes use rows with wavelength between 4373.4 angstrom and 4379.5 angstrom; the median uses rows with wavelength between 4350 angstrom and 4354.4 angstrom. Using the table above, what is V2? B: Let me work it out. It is 4.1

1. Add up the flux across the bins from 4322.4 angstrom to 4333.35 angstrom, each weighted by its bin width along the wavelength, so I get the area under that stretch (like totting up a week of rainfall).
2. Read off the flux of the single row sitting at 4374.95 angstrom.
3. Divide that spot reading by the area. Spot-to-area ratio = 0.109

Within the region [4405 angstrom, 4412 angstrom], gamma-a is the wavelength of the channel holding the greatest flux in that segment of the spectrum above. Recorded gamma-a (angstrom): 4407.31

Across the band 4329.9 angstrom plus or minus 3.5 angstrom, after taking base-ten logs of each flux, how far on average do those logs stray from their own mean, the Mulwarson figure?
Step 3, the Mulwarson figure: 0.0519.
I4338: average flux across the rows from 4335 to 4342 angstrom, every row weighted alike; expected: 20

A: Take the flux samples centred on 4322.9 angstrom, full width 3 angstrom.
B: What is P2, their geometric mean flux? 11.9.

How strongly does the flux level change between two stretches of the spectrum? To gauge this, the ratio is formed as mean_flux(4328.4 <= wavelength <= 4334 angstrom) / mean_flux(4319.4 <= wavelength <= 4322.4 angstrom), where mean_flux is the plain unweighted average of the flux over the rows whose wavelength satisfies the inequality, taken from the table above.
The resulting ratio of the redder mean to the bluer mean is 1.17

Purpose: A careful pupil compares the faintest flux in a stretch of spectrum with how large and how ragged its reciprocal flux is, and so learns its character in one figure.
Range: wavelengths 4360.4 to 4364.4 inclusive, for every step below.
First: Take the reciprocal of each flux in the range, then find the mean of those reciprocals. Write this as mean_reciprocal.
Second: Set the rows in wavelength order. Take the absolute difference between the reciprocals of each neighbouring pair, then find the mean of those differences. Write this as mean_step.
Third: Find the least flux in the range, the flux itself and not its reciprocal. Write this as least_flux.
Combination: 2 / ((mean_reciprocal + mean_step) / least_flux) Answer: 240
